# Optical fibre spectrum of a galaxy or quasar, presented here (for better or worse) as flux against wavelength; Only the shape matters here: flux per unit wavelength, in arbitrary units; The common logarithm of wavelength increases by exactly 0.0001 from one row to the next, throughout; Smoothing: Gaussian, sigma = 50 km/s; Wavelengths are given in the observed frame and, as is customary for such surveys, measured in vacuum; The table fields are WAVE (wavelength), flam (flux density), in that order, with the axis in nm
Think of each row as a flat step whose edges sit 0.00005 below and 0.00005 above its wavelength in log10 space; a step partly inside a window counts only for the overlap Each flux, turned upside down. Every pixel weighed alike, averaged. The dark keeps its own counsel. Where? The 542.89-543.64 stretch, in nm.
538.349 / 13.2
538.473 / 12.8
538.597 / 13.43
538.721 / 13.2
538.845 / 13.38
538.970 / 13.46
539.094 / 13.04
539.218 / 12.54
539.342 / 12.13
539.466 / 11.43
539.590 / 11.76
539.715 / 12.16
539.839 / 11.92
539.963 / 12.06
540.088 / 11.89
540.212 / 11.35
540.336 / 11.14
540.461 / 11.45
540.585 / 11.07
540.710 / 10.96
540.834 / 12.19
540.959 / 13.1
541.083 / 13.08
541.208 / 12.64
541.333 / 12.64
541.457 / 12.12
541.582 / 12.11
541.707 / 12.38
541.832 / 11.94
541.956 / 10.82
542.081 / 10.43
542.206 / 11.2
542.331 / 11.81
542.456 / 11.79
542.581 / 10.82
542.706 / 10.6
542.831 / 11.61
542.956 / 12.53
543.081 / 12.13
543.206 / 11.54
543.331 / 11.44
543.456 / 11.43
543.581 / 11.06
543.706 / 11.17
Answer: 0.0857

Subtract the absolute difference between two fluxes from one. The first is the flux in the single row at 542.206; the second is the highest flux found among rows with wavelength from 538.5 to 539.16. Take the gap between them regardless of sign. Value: -1.3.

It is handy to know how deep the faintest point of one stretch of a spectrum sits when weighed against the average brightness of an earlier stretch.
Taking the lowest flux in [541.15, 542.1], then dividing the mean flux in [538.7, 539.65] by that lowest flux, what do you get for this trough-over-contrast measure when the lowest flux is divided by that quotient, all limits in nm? 8.6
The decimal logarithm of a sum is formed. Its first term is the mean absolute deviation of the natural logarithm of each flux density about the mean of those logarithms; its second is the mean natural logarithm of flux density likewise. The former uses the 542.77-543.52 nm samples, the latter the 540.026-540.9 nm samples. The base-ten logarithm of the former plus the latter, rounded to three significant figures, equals 0.392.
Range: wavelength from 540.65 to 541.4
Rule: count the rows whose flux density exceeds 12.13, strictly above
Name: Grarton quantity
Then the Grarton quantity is 5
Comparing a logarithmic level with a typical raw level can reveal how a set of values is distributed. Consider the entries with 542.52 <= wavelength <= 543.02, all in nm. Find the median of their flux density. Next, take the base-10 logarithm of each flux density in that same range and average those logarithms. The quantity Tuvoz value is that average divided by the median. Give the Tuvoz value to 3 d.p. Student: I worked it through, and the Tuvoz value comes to 0.094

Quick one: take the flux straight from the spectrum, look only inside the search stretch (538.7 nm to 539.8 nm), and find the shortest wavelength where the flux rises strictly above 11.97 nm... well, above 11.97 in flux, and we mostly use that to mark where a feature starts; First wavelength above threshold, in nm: 538.721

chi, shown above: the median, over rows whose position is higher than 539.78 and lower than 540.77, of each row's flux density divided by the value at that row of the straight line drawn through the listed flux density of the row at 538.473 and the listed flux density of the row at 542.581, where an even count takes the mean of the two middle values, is 0.96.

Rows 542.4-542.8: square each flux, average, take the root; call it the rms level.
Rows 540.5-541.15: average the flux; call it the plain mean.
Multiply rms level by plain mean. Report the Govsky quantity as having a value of 134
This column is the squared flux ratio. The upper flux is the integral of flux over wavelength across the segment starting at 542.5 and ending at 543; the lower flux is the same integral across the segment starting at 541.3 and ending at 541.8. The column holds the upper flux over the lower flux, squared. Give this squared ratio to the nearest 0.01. 0.86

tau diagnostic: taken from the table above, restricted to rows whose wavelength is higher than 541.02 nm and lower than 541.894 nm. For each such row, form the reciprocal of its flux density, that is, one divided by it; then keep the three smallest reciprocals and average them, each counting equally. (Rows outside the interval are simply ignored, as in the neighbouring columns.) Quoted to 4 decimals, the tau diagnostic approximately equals 0.0782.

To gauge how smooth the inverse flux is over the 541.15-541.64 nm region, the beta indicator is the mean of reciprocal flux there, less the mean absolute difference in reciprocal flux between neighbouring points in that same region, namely 0.080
